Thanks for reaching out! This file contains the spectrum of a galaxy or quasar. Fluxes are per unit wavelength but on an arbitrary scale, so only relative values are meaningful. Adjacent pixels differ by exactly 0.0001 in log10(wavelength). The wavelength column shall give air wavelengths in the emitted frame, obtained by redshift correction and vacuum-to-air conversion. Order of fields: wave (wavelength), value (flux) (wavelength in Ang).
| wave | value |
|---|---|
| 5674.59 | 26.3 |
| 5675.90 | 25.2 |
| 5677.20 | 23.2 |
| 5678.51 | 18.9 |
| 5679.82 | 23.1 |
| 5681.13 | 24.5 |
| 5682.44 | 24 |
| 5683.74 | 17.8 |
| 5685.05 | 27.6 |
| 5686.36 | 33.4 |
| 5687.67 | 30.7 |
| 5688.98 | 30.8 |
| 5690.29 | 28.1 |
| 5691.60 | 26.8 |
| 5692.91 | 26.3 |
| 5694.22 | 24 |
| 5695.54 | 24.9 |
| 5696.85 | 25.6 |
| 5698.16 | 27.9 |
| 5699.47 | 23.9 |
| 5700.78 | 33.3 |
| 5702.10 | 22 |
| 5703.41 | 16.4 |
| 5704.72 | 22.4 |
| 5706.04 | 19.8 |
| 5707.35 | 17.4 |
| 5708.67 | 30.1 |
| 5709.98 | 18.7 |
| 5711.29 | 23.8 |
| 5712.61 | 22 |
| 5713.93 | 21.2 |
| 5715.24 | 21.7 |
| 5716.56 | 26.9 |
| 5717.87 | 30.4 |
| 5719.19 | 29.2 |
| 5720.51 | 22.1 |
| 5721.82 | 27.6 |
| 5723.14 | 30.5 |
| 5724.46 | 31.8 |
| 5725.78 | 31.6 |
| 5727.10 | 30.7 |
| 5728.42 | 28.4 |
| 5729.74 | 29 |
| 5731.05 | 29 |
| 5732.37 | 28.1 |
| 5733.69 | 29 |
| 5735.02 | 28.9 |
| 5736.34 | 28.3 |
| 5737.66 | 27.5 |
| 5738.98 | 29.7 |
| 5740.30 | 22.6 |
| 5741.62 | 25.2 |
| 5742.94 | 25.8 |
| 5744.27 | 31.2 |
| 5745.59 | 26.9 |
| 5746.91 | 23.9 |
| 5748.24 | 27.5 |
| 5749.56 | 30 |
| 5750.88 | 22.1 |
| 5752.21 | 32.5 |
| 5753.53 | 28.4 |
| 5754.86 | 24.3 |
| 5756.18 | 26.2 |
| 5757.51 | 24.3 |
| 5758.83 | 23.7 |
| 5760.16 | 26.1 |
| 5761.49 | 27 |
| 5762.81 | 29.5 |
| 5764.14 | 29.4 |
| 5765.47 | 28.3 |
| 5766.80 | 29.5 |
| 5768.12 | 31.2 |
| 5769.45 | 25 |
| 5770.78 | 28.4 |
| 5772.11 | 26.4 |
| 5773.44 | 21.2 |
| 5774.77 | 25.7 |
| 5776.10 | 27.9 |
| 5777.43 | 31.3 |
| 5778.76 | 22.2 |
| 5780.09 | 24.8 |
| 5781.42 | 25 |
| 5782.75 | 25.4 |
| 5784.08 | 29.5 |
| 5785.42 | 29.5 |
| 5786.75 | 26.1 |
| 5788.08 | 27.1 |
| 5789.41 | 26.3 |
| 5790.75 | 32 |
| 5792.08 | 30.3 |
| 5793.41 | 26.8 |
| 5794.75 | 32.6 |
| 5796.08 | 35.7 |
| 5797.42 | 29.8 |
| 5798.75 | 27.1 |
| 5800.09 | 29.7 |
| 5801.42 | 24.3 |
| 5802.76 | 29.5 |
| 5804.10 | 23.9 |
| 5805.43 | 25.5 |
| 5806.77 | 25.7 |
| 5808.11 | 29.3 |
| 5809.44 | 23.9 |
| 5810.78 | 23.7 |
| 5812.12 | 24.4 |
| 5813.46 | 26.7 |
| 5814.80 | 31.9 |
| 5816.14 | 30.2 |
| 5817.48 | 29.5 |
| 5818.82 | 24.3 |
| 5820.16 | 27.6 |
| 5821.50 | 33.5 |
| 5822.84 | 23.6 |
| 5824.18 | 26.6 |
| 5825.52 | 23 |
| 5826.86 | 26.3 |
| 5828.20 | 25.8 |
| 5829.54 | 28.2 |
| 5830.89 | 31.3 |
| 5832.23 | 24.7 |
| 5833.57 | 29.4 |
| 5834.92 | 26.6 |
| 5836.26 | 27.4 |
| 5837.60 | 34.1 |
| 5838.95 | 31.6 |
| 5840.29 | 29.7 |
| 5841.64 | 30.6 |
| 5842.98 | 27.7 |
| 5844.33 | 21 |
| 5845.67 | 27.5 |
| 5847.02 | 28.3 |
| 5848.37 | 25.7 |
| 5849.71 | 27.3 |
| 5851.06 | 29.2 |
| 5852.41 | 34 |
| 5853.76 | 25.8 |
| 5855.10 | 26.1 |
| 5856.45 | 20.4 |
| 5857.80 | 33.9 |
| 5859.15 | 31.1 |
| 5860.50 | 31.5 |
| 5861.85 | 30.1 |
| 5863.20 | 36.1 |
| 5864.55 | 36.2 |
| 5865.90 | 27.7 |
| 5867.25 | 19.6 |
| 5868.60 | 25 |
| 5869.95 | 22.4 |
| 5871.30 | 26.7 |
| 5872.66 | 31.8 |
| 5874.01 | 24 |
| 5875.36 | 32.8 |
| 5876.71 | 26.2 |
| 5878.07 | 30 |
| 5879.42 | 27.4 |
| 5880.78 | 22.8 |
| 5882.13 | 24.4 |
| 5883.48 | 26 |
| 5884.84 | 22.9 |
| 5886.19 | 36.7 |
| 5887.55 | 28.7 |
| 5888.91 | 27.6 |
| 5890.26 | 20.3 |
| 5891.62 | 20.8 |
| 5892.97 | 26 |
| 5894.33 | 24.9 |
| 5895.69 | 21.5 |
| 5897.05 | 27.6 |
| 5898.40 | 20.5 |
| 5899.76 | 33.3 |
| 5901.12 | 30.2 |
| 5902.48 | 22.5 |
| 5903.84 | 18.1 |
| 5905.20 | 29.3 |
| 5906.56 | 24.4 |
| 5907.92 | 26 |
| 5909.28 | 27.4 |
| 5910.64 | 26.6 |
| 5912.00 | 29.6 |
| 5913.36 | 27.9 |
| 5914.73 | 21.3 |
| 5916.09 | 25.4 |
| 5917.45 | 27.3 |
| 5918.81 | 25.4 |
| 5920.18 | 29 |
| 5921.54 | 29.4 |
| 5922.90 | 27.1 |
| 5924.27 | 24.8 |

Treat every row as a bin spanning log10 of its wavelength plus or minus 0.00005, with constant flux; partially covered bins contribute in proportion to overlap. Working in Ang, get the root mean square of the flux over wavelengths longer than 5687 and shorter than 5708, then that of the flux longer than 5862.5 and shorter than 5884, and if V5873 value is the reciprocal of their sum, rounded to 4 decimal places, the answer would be 0.0188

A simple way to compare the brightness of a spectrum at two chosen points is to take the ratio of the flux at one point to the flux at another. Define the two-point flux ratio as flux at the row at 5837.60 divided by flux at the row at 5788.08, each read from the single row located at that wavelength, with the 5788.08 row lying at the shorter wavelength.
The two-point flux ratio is 1.26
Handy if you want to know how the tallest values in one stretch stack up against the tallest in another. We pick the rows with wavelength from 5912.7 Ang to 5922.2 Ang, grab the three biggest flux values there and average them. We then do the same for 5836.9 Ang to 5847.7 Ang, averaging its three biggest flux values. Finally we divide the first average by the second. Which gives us 0.90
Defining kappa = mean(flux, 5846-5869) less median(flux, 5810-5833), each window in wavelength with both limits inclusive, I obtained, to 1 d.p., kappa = 2.1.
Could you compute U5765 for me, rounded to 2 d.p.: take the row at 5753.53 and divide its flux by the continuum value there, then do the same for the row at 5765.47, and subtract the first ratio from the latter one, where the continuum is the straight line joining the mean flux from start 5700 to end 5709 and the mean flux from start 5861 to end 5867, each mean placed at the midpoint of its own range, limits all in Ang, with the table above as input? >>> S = -0.03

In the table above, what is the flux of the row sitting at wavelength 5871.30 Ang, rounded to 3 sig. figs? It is 26.7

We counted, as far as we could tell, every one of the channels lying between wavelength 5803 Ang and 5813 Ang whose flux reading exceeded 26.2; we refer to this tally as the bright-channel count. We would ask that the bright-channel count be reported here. 1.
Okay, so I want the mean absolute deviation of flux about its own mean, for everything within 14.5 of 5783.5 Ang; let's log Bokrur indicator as 2.7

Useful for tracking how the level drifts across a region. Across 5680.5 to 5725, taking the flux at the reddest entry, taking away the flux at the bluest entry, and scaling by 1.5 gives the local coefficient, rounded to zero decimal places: 11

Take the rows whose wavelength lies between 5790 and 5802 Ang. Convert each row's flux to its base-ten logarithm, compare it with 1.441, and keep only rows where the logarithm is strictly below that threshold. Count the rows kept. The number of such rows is 3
